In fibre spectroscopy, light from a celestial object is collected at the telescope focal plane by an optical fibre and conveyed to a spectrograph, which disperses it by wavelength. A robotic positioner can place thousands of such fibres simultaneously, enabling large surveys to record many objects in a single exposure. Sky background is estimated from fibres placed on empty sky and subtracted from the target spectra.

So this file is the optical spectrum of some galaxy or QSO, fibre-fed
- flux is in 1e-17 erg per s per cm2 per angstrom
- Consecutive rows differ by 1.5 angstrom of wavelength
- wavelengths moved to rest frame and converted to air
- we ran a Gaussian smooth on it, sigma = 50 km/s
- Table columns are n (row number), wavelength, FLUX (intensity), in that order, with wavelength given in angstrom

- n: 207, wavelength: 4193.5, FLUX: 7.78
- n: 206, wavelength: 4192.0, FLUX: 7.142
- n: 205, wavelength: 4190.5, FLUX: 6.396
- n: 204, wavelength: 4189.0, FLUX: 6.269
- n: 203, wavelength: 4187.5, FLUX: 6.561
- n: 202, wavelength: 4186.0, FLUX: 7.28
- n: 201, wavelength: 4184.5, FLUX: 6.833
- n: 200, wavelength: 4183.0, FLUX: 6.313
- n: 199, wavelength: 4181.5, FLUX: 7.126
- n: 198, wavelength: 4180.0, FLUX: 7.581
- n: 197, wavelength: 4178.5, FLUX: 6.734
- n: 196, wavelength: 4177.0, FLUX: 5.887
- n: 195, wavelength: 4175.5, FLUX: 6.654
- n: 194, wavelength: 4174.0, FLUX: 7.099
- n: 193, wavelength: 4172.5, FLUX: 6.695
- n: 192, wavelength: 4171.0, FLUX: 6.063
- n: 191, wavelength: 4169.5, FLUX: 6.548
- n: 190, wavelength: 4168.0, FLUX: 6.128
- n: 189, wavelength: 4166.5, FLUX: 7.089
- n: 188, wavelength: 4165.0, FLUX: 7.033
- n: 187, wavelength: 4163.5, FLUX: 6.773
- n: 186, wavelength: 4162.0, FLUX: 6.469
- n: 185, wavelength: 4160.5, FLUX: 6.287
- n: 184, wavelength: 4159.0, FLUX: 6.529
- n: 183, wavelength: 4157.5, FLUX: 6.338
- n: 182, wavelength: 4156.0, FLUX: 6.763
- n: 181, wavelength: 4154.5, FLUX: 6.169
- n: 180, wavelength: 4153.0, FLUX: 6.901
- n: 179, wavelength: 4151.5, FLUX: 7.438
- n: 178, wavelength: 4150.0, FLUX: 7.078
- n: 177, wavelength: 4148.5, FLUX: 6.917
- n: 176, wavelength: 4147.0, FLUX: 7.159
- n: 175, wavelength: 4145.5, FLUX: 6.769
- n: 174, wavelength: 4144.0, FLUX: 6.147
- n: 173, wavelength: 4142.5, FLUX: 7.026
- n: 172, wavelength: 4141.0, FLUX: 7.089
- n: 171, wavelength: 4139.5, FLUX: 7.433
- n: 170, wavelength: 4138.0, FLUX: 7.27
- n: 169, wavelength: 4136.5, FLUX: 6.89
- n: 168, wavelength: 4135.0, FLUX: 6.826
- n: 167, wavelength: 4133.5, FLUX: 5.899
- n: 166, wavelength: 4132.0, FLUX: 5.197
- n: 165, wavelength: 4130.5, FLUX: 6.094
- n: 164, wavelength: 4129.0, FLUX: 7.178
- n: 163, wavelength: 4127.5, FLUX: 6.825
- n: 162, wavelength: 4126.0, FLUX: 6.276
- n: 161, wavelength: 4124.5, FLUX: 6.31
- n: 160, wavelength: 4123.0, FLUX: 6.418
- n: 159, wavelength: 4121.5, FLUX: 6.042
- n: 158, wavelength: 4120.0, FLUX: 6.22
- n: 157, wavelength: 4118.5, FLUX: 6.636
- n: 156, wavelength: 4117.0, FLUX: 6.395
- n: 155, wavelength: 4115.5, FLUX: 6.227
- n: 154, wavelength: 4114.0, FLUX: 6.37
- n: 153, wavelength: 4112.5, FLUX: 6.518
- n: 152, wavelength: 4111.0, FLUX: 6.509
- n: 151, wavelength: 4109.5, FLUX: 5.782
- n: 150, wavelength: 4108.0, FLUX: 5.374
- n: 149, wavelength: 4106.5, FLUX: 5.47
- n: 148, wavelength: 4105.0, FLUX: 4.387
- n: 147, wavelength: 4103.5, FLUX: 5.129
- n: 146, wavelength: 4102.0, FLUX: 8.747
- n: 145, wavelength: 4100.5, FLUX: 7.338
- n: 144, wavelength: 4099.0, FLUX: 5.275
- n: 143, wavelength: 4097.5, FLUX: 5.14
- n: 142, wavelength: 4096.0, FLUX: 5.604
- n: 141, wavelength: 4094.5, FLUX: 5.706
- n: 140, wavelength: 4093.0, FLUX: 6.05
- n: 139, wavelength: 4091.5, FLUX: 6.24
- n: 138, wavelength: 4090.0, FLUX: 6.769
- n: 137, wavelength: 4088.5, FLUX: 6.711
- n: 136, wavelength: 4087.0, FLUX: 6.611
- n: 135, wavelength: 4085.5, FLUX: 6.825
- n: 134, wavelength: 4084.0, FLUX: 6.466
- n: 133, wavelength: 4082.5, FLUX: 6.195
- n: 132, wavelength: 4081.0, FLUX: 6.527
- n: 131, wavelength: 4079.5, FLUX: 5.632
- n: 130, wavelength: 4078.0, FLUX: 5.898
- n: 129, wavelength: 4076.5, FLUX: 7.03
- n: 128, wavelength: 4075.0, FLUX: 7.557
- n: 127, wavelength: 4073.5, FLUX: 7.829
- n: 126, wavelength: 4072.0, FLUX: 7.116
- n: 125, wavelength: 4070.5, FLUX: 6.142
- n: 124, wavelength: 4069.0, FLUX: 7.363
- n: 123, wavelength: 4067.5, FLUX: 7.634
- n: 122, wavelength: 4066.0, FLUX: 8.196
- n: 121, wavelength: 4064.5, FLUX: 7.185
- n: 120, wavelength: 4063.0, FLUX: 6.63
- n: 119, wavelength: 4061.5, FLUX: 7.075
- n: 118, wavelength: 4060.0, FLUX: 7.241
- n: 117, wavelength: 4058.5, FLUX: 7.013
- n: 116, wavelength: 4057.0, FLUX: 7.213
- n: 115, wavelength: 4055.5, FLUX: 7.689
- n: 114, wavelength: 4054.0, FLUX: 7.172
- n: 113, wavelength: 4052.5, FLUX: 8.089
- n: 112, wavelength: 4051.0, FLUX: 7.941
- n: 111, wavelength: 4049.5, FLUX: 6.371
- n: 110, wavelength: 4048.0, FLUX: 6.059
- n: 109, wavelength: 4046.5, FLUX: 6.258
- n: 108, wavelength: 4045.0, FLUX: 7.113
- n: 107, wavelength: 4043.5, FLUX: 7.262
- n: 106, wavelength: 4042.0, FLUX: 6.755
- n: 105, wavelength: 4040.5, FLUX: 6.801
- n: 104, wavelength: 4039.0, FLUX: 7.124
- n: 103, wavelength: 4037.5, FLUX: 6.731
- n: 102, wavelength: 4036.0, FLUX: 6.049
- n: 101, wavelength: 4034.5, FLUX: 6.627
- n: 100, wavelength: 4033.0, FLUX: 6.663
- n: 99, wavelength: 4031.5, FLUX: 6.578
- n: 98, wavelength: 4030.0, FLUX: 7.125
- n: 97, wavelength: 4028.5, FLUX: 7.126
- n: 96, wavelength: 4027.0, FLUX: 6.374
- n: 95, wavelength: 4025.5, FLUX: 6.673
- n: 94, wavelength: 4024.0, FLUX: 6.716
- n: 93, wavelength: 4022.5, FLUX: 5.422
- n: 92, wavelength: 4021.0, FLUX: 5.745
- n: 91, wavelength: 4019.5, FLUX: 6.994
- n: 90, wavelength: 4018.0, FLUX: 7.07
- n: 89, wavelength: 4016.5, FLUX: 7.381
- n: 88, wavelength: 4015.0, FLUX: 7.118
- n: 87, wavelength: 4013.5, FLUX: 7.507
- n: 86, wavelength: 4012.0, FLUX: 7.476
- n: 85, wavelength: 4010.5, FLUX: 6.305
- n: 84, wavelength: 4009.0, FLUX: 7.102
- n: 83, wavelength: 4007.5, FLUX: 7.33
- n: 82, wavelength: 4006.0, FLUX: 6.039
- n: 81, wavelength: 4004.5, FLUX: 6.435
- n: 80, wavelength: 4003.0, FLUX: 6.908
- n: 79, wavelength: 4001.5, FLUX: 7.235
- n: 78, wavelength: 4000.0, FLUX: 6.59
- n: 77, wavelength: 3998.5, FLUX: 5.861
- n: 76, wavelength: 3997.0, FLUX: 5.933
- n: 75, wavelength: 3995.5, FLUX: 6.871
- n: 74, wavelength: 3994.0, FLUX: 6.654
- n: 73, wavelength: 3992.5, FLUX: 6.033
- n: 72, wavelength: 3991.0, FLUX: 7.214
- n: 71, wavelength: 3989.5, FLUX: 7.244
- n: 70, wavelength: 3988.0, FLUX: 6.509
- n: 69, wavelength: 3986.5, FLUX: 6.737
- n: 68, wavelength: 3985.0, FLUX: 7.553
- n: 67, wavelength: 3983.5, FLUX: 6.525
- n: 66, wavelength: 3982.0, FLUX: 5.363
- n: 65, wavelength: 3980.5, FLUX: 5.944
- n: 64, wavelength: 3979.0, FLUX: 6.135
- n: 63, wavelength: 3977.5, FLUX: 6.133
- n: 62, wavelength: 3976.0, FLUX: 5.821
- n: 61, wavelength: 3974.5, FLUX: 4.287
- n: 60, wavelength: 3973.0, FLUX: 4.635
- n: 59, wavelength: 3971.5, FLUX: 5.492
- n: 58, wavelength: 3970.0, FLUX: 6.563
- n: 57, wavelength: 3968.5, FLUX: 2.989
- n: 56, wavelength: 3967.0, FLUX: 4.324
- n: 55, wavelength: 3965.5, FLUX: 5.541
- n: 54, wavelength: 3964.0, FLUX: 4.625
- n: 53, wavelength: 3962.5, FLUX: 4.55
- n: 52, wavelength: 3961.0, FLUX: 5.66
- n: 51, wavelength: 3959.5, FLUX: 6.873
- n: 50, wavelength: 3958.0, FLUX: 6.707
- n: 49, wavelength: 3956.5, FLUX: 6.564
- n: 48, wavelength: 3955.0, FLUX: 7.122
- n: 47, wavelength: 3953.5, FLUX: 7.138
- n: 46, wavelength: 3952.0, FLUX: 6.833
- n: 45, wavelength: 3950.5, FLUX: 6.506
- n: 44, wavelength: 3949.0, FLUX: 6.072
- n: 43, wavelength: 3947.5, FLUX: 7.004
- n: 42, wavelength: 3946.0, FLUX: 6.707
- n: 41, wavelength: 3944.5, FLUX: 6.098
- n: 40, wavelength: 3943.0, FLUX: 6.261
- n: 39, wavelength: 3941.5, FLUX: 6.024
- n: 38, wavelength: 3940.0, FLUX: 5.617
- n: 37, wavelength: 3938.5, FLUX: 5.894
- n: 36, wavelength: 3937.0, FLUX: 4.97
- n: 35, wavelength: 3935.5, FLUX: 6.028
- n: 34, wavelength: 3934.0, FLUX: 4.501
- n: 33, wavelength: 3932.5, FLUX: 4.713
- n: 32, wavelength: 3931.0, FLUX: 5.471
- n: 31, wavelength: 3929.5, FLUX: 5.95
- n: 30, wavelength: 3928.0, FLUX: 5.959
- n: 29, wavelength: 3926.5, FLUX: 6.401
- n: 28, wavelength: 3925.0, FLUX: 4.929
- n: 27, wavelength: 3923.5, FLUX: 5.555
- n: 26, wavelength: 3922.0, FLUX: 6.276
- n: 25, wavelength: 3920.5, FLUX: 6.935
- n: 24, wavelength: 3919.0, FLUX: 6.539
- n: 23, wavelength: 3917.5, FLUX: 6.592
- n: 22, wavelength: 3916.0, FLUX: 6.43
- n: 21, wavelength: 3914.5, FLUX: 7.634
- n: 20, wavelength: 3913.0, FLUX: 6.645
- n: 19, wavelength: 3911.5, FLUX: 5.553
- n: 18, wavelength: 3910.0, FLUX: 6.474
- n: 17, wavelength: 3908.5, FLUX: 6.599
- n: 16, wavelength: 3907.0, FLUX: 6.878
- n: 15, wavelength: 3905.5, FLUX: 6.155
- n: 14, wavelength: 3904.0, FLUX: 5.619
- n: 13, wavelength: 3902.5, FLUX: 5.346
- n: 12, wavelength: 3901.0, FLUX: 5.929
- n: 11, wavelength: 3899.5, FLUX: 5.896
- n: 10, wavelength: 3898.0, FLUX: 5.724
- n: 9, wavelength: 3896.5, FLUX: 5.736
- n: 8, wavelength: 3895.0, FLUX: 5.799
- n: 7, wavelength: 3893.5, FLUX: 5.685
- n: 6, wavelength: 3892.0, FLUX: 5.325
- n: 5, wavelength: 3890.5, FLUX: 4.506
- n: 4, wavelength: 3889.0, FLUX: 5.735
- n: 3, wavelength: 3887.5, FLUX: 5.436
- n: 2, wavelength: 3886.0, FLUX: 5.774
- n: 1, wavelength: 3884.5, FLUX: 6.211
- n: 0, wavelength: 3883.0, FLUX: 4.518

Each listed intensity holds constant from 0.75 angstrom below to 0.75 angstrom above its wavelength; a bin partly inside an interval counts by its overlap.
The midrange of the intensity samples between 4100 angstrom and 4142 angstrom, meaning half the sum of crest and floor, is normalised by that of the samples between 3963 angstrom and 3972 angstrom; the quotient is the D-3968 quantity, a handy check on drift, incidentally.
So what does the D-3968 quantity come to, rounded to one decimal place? 1.4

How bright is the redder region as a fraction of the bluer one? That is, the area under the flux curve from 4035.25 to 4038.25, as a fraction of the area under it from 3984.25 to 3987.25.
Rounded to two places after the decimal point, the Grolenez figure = 0.89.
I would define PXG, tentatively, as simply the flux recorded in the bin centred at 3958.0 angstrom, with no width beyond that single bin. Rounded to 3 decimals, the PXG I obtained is 6.707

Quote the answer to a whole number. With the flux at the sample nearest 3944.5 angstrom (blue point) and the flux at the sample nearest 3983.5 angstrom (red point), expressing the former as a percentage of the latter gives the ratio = 93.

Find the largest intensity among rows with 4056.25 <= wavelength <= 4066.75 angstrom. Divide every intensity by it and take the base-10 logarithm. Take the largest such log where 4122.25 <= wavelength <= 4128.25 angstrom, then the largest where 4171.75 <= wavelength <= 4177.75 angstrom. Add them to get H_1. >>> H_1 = -0.142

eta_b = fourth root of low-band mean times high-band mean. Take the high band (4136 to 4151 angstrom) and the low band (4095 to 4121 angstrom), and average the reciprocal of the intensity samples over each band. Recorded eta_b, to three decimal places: 0.395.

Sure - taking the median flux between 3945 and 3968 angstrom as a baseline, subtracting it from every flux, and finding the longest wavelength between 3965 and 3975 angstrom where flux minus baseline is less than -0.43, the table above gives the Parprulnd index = 3974.5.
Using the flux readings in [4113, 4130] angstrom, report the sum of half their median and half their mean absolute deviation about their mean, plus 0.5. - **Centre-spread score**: 3.80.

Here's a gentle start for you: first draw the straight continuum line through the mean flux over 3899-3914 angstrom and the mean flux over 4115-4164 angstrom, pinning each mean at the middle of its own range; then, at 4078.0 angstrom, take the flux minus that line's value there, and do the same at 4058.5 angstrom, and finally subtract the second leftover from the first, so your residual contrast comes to -1.2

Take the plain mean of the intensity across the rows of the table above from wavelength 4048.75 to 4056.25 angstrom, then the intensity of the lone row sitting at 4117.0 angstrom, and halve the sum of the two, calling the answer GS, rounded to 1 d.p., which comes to 6.9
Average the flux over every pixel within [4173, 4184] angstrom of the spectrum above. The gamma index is 6.8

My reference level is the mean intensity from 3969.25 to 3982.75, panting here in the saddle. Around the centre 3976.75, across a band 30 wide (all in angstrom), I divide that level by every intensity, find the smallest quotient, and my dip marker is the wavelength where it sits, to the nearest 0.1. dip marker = 3985.0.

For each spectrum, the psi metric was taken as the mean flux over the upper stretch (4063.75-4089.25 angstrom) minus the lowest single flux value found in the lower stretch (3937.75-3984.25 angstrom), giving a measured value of 3.9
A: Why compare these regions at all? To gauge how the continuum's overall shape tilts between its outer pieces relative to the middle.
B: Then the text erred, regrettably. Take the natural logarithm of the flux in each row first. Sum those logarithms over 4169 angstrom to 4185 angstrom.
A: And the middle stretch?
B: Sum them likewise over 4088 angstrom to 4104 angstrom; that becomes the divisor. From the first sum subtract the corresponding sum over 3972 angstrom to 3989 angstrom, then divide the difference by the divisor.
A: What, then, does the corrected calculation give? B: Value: 0.068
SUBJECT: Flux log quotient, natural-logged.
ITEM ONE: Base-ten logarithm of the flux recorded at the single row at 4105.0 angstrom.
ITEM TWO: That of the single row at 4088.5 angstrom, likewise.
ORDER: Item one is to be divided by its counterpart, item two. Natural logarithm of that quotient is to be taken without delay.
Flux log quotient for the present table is -0.25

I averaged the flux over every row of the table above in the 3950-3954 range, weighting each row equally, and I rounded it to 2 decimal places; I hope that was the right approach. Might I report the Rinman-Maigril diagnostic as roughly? 6.83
